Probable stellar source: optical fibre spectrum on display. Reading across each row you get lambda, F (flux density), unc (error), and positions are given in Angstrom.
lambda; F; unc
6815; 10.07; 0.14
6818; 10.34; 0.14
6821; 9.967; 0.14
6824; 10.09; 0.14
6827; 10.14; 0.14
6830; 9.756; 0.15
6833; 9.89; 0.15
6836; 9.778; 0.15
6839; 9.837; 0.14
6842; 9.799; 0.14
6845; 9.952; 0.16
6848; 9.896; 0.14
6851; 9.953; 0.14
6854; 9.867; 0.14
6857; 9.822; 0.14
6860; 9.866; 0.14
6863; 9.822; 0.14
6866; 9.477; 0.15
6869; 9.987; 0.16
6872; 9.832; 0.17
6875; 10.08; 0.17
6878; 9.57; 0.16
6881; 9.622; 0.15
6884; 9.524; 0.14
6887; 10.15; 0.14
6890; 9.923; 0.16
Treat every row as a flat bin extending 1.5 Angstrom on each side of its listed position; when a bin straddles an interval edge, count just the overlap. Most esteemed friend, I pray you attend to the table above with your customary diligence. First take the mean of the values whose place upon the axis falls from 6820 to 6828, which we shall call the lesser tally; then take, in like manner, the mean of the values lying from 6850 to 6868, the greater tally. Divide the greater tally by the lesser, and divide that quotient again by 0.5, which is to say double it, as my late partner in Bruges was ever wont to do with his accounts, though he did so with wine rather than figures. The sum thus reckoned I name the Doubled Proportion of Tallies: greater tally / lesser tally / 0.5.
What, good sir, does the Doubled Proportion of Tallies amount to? 1.947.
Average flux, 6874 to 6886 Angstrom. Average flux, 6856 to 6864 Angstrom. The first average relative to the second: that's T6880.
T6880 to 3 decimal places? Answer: 0.986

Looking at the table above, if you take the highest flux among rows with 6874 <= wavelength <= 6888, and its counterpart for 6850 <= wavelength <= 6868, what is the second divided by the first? 0.98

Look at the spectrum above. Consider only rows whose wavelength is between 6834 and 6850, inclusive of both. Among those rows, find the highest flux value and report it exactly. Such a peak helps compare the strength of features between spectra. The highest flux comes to 9.952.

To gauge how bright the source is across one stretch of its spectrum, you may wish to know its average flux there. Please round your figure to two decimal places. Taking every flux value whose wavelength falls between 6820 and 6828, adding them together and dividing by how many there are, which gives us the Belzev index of 10.07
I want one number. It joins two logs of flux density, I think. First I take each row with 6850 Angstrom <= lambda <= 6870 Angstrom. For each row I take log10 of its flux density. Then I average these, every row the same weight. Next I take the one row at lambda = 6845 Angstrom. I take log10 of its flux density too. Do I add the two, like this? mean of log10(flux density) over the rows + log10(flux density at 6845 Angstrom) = 1.99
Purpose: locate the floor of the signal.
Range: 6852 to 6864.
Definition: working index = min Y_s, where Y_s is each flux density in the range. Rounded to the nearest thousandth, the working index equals 9.822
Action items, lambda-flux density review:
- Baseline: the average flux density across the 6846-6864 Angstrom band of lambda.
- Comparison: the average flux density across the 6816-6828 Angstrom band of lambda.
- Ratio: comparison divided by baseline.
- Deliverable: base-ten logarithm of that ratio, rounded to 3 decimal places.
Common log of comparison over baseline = 0.011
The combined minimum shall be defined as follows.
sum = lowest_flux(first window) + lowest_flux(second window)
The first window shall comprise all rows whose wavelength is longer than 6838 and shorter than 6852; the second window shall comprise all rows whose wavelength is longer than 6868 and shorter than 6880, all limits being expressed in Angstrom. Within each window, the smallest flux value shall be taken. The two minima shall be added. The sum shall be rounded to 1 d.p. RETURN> 19.4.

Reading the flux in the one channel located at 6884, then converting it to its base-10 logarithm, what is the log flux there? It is 0.98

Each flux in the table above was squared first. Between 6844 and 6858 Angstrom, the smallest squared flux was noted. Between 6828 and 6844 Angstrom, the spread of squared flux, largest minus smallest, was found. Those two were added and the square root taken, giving 10.0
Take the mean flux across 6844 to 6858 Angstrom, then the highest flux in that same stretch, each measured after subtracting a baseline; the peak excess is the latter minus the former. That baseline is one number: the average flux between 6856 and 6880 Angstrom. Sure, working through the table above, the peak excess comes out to 0.05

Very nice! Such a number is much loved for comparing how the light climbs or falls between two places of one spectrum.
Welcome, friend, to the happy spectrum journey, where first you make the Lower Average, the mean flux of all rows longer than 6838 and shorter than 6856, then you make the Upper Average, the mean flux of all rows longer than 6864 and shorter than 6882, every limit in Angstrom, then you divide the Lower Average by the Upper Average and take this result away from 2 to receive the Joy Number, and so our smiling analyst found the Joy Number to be 0.99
